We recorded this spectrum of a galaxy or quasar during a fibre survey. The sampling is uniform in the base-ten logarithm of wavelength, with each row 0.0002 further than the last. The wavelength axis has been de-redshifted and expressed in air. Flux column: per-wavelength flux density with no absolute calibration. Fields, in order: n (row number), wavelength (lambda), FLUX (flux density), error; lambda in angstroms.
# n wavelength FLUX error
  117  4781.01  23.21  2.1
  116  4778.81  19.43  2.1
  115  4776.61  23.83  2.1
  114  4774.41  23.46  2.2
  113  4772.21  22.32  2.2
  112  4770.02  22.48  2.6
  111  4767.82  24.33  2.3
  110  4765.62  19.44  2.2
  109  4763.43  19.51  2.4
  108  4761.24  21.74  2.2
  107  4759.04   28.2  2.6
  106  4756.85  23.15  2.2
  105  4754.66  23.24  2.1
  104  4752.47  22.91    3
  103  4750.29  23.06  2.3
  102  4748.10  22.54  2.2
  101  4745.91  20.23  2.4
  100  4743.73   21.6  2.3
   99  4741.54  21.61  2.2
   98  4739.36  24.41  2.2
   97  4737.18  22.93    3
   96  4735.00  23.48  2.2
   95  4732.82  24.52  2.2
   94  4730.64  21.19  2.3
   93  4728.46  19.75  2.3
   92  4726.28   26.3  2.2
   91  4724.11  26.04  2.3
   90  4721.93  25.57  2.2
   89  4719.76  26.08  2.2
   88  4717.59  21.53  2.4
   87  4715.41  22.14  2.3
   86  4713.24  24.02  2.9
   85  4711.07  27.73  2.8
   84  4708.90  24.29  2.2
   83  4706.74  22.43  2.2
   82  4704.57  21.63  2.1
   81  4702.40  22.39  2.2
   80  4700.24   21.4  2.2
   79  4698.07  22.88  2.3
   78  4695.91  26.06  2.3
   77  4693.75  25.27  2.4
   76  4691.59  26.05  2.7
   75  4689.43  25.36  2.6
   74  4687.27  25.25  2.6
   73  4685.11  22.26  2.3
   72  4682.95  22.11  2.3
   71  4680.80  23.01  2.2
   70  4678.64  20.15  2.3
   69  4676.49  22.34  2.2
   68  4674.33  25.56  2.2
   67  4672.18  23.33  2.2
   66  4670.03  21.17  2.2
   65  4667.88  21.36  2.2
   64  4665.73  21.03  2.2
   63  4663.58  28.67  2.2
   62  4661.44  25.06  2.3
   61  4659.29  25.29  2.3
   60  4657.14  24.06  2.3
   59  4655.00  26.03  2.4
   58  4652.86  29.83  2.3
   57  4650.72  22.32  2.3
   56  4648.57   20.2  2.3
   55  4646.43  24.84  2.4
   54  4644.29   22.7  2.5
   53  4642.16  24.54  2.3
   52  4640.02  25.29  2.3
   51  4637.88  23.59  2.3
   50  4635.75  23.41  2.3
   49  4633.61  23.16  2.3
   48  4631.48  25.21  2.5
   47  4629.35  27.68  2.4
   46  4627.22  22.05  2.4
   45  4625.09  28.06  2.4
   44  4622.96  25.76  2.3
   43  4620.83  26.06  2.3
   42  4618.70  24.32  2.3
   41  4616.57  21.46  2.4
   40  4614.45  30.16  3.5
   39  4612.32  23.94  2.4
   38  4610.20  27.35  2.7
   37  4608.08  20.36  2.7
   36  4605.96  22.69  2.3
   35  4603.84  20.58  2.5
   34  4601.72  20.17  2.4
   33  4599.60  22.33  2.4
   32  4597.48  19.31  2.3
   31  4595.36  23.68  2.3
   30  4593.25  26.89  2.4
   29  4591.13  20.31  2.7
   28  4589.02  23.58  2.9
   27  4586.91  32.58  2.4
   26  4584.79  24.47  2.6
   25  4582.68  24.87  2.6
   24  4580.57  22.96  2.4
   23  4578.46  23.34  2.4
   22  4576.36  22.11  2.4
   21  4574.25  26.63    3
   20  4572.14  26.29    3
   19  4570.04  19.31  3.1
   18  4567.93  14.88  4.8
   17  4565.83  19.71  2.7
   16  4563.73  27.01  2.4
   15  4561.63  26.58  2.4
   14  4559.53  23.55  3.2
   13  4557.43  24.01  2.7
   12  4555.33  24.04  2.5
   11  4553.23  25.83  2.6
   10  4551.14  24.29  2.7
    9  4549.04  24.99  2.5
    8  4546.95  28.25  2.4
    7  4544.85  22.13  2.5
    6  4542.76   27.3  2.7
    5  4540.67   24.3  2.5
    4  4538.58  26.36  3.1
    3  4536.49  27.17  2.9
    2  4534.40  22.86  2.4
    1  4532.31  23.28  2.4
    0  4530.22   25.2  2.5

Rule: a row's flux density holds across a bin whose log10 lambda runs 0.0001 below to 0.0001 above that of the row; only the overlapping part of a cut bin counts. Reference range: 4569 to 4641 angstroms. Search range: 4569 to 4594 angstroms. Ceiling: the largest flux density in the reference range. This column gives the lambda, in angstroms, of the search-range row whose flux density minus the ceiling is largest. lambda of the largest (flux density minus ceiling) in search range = 4586.91 angstroms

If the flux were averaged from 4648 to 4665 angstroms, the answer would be 25.2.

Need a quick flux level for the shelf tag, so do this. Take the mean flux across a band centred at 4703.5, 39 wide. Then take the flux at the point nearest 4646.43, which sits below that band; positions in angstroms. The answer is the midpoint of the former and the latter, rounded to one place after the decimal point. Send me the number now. 24.4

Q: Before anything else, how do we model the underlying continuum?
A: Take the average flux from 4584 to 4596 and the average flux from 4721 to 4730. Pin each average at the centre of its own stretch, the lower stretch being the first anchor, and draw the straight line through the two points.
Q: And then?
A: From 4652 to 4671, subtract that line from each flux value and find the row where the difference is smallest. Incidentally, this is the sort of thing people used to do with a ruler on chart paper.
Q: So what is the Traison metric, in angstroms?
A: 4665.73 angstroms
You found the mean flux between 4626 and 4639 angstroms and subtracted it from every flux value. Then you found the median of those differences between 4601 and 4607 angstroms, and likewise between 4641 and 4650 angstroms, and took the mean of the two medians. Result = -2.1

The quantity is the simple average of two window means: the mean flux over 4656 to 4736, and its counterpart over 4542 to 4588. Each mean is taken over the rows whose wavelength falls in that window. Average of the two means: 24.0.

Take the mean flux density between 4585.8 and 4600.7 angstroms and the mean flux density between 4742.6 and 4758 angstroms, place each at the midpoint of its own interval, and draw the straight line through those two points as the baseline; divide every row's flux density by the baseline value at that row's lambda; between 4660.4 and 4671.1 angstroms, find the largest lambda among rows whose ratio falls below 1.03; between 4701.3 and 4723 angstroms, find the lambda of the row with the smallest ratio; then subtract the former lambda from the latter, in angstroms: 34.5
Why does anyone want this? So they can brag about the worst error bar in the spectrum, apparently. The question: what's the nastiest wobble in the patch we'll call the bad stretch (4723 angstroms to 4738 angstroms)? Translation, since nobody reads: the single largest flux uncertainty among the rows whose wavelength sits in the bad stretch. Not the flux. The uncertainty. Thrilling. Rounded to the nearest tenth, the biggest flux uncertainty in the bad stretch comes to 3.0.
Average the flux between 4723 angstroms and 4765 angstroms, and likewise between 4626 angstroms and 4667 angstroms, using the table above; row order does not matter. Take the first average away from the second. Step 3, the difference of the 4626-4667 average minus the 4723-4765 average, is 1.5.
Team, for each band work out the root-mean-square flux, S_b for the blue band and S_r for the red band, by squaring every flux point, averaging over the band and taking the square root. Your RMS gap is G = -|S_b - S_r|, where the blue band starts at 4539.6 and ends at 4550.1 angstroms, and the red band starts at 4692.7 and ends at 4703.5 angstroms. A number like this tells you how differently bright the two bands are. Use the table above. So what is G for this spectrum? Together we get -1.8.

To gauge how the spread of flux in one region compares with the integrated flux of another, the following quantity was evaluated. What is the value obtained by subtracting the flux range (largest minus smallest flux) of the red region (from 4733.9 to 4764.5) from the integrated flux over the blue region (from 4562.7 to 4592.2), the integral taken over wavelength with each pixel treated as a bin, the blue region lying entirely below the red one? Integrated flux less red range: 683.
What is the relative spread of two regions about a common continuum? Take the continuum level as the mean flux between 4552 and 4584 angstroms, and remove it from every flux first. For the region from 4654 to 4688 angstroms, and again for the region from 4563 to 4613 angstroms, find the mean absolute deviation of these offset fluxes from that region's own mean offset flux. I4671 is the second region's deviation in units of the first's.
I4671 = 1.5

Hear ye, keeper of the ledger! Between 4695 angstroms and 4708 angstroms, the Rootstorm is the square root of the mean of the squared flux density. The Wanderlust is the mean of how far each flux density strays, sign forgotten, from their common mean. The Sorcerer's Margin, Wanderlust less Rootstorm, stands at -21.7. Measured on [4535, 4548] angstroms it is -24.2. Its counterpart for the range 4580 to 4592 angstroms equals -22.5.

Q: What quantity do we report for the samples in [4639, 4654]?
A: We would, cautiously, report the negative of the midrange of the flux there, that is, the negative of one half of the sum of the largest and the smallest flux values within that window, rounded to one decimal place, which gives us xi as -25.0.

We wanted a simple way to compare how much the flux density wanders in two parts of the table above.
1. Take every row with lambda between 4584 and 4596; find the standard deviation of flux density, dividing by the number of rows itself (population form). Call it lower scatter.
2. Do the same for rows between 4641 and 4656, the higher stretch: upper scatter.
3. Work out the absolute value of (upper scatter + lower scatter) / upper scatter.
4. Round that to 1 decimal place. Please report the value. 2.3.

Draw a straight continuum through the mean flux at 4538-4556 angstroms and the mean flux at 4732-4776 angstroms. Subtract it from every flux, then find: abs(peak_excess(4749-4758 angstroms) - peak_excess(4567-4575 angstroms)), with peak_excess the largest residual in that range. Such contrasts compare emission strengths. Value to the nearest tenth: 1.2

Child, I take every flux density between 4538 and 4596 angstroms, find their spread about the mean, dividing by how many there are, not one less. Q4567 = 3.2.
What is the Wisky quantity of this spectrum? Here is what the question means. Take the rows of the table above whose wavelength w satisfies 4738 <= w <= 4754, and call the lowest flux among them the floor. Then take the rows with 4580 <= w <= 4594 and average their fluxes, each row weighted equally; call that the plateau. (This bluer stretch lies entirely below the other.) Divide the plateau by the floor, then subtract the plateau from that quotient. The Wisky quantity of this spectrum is -23.9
